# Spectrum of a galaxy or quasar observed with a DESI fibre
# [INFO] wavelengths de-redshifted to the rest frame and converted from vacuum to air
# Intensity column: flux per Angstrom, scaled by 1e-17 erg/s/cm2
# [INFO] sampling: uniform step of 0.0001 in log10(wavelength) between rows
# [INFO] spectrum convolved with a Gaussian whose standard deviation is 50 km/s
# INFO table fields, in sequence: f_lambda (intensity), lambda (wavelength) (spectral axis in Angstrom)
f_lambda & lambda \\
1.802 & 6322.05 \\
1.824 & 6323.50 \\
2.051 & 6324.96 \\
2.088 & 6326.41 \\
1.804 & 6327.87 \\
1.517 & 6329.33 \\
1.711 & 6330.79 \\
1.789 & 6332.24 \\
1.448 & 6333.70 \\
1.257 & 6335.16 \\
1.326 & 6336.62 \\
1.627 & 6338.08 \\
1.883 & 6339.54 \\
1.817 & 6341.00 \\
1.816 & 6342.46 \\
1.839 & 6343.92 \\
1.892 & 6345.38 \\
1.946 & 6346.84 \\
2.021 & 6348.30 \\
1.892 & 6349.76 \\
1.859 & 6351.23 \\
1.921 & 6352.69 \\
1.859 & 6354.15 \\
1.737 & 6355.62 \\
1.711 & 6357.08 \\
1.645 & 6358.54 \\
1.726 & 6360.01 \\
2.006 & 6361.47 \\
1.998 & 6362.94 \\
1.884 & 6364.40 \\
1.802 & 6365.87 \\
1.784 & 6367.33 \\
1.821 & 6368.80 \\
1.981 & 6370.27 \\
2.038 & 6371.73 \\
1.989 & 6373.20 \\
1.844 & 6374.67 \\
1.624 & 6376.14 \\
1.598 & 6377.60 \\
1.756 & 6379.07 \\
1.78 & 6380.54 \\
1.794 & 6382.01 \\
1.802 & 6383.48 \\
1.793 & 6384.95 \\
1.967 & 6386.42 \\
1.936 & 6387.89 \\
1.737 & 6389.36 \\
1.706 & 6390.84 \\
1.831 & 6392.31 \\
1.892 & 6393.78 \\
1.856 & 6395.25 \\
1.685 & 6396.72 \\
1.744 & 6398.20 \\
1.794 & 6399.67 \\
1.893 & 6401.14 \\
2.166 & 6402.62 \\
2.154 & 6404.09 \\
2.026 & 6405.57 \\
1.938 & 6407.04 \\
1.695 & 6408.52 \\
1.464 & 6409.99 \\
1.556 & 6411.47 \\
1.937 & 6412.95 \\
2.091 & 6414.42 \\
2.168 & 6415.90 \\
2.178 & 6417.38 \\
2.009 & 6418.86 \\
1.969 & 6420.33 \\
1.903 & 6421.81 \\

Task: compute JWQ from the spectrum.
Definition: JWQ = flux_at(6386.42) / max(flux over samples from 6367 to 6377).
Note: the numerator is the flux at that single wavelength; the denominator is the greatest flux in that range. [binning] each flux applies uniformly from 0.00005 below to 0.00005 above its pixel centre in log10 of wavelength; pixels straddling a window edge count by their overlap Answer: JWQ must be 0.97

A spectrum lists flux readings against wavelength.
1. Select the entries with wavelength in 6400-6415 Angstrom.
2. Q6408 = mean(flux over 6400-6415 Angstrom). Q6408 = 1.89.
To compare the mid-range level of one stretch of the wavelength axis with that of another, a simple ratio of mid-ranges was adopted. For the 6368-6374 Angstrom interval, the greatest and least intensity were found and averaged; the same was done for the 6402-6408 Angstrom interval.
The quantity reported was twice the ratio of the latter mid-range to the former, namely 2.13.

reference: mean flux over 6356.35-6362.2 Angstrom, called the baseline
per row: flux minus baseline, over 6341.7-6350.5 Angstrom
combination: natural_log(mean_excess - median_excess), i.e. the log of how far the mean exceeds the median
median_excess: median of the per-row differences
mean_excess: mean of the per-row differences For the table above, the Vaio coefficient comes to -4.7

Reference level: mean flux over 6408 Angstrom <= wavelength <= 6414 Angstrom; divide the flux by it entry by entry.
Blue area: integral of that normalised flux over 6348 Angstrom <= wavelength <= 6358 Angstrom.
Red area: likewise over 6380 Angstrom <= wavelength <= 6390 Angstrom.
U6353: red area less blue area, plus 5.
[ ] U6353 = 4.9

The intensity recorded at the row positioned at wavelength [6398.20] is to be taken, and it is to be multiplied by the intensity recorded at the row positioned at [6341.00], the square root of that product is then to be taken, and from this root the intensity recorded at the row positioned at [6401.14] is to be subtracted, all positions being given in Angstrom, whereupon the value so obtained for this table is -0.11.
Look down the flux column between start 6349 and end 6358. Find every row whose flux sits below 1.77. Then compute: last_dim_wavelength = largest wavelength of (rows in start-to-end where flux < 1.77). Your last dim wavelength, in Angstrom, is 6357.08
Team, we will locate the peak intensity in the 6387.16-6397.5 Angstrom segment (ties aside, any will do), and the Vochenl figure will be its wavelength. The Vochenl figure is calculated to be 6387.89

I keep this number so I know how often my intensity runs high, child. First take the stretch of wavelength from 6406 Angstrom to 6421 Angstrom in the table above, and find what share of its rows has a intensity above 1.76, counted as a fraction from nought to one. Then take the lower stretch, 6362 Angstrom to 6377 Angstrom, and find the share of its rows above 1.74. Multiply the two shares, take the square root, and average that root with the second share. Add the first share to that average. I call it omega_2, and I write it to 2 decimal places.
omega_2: 1.55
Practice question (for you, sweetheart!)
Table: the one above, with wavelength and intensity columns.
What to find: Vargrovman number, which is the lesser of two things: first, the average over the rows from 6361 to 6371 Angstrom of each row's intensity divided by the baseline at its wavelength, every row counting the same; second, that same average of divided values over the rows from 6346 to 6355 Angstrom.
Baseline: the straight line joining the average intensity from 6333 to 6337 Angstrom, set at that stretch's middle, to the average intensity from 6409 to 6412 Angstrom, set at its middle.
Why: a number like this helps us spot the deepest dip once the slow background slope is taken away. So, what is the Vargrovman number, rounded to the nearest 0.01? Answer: 1.34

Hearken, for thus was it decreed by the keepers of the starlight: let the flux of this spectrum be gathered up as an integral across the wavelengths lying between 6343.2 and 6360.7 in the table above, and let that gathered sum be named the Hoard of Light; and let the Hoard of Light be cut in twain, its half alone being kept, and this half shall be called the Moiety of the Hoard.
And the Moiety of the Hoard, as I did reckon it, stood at 16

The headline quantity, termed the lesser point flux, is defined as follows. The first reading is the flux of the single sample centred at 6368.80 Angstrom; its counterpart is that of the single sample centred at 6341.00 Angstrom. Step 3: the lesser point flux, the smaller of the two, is 1.82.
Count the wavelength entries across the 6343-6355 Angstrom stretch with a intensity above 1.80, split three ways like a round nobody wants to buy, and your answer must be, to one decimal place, 2.7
